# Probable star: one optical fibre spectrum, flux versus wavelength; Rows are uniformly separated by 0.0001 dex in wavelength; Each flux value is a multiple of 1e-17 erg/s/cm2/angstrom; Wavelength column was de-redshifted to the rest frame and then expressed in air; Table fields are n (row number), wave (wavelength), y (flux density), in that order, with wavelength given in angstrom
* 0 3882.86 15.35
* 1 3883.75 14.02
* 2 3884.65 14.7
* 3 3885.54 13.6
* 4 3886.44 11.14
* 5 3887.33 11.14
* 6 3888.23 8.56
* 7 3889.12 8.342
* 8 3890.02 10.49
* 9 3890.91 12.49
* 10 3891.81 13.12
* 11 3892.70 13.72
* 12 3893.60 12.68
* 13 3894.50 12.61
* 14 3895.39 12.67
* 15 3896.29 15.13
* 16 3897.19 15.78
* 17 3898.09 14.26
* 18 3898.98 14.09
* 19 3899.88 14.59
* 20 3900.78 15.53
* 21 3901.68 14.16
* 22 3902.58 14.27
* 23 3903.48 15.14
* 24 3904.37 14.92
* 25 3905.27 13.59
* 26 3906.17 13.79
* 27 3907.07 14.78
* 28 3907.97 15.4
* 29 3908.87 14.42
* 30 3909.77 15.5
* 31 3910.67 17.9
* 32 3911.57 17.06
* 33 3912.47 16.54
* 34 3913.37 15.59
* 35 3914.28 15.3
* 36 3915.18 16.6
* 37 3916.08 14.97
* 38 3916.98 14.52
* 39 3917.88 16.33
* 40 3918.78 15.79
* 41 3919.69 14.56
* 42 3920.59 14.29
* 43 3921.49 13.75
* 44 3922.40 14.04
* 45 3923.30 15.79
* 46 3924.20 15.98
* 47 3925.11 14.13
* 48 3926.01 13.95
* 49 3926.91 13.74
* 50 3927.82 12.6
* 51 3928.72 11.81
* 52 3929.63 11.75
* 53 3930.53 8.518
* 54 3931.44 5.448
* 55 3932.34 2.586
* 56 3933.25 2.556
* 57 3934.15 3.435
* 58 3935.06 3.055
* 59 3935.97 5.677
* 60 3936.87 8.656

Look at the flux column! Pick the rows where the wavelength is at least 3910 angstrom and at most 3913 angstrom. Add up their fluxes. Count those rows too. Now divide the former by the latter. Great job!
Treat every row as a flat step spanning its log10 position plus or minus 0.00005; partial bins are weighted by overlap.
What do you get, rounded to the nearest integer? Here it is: 17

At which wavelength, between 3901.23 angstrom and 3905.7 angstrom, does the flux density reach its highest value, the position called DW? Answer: 3903.48 angstrom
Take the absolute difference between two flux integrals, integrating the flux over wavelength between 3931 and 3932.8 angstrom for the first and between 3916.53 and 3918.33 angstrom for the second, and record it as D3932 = 21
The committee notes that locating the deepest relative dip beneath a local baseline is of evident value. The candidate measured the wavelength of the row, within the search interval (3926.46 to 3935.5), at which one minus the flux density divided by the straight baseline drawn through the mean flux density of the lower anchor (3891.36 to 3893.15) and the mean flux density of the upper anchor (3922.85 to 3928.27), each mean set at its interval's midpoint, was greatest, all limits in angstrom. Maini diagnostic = 3933.25 angstrom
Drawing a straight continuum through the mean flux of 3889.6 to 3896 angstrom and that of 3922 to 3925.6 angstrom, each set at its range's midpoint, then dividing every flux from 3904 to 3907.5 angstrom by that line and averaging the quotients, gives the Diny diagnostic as 1.05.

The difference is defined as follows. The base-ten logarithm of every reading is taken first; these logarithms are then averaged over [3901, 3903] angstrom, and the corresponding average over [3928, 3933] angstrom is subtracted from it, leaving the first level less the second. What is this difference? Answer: 0.31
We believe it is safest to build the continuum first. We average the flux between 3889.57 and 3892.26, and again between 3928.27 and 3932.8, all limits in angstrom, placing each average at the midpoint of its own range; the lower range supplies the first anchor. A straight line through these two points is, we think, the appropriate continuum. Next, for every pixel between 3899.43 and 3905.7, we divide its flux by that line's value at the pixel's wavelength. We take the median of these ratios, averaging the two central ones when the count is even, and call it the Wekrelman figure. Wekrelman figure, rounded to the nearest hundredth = 1.31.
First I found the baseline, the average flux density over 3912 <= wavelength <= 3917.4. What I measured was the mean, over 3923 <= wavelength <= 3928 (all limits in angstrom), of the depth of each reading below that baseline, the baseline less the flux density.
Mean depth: 1.2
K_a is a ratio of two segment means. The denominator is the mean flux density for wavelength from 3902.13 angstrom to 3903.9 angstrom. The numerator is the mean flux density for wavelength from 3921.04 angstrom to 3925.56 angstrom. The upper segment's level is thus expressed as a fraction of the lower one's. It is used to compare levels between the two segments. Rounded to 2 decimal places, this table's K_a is 1.00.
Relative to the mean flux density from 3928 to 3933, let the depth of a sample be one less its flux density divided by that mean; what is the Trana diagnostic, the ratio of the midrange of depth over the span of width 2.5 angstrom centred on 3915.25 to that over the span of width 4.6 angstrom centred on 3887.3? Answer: 2.6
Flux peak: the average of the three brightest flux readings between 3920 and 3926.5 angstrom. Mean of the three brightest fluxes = 15.4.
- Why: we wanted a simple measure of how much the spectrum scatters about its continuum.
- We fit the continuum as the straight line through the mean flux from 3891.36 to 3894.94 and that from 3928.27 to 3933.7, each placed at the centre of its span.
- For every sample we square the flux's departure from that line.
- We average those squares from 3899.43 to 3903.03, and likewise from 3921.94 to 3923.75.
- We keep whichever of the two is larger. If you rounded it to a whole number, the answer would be 44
